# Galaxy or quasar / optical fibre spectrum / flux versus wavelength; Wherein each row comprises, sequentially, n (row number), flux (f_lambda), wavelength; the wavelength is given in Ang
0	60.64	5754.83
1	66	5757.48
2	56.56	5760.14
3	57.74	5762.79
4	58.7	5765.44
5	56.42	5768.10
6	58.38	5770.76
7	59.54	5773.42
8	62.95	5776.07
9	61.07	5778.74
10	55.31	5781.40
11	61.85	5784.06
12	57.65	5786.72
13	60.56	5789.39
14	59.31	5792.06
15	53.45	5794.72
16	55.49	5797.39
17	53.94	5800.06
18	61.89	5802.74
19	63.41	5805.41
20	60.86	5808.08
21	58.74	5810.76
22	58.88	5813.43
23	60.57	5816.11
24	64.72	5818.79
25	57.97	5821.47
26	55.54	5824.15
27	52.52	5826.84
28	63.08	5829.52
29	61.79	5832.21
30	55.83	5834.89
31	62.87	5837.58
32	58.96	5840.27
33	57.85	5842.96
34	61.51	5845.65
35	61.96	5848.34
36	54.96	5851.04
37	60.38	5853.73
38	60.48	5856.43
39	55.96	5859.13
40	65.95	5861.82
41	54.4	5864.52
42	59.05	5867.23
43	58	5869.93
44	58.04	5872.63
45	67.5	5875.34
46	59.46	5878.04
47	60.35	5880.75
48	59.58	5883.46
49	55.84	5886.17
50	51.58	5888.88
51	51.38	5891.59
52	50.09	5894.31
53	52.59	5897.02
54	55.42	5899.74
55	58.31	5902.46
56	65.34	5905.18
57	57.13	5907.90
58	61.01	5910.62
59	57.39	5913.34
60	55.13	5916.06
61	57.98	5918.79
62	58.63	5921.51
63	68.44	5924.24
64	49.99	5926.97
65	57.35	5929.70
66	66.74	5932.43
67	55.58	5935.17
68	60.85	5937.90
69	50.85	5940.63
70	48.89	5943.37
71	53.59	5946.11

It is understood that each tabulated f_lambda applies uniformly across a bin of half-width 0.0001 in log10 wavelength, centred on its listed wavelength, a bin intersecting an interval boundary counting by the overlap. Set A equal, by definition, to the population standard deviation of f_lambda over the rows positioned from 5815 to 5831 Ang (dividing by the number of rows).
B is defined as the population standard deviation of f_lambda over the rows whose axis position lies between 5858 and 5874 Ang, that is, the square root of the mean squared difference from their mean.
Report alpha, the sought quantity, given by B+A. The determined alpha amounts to 7.9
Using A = 4.2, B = 3.6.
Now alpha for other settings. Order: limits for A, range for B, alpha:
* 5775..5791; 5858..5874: 6.3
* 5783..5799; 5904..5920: 6.2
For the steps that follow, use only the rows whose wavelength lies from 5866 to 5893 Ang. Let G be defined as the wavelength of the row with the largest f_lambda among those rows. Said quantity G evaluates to 5875.34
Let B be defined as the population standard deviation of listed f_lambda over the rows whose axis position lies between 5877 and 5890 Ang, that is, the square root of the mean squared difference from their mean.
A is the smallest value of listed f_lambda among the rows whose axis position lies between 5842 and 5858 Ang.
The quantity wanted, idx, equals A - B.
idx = 51.7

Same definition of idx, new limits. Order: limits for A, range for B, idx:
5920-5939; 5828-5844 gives 47.3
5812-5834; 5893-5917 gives 48.3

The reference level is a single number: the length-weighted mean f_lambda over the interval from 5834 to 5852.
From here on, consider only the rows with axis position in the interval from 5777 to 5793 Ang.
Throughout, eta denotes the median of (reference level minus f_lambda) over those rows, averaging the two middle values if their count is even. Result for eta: -0.6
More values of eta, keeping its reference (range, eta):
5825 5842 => -1.1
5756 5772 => 1.2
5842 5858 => -1.1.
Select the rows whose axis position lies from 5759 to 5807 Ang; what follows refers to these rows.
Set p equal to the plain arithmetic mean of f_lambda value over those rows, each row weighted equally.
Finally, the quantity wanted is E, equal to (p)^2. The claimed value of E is 3430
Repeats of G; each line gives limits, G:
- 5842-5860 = 5848.34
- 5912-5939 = 5924.24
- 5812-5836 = 5818.79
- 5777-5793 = 5784.06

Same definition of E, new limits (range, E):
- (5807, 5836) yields 3497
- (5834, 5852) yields 3497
